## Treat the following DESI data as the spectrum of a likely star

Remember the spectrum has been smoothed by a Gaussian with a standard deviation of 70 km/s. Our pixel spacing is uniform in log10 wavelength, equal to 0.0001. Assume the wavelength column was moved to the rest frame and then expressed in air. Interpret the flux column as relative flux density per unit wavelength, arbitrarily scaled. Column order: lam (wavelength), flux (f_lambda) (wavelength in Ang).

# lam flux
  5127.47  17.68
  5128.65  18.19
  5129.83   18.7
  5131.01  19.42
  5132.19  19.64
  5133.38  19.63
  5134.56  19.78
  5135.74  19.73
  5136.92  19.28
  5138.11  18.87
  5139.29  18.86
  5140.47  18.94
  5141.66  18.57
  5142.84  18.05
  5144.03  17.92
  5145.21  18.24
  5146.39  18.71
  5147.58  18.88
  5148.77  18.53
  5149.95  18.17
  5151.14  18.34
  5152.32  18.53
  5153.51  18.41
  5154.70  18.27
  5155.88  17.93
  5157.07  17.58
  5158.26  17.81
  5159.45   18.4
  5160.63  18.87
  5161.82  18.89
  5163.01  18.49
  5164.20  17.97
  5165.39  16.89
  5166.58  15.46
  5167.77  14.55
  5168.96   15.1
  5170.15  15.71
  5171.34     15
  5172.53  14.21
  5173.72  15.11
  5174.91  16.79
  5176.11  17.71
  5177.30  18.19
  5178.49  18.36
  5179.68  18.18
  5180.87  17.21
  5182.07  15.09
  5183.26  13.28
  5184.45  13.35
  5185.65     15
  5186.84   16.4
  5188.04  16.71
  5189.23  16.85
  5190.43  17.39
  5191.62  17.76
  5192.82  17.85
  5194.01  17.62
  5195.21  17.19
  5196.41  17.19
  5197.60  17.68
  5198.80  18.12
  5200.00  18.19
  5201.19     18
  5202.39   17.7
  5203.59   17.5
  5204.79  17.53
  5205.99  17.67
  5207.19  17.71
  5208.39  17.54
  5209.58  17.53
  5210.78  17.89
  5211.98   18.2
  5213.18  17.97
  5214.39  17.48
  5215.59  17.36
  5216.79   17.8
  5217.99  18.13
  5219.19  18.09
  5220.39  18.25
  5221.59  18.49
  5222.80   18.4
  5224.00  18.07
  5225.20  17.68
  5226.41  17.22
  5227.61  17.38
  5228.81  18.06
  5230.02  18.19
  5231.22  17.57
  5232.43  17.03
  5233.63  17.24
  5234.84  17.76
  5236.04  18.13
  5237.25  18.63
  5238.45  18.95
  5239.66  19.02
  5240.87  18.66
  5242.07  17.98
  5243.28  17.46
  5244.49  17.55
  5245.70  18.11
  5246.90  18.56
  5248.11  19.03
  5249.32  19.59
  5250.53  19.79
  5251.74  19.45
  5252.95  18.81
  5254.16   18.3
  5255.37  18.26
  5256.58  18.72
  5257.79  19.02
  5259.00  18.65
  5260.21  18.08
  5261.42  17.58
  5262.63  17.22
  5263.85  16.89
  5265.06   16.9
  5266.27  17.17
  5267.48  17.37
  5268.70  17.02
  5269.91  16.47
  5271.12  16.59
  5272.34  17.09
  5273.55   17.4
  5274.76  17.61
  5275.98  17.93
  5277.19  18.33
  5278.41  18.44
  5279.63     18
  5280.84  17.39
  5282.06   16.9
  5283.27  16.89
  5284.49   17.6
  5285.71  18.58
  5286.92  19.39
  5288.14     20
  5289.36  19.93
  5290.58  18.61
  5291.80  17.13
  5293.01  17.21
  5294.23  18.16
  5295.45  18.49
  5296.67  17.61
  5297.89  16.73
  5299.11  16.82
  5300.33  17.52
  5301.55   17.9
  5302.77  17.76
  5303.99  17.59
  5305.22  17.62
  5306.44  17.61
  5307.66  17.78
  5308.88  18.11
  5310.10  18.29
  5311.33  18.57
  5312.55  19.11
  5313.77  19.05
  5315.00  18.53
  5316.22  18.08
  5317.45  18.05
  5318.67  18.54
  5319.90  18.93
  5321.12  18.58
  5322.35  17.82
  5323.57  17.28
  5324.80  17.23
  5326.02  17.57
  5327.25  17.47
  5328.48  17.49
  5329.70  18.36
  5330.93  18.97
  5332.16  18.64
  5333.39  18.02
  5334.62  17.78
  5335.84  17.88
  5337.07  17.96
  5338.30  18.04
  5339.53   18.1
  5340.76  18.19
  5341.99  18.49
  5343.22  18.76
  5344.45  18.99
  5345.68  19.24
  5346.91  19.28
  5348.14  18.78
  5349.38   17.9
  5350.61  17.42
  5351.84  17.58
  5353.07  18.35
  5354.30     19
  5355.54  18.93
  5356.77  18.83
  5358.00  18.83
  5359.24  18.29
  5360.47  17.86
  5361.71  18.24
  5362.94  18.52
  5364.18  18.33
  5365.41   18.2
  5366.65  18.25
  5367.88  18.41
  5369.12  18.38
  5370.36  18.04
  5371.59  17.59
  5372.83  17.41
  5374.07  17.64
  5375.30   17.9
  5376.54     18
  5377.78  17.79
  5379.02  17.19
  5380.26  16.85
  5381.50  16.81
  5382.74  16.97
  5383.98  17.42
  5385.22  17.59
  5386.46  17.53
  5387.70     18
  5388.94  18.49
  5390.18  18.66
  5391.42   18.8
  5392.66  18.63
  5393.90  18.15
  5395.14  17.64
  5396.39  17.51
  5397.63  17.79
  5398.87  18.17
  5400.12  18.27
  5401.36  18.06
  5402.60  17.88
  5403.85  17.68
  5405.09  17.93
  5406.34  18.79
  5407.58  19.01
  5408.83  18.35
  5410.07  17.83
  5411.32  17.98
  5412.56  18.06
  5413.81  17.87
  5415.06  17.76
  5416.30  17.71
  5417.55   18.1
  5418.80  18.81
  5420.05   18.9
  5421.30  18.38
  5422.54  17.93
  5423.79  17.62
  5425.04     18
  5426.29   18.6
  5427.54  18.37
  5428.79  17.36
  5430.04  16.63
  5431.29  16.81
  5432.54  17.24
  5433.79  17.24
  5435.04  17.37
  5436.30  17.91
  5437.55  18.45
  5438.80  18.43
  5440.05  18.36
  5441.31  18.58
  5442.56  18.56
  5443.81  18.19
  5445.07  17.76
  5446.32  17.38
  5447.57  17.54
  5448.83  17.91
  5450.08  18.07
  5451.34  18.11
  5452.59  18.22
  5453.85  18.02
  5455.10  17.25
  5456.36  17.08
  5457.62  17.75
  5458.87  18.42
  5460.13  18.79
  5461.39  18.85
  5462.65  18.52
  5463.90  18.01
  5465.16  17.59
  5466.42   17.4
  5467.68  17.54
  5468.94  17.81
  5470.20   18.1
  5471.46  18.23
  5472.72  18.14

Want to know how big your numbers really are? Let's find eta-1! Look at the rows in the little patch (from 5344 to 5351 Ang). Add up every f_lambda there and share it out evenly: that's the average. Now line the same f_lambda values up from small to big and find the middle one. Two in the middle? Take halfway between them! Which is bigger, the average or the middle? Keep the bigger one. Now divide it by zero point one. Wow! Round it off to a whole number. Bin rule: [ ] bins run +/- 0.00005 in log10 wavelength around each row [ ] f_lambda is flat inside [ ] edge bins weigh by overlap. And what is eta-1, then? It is 189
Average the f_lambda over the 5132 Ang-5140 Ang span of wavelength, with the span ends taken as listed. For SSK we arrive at 19.4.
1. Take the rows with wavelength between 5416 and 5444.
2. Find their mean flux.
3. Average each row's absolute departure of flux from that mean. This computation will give 0.5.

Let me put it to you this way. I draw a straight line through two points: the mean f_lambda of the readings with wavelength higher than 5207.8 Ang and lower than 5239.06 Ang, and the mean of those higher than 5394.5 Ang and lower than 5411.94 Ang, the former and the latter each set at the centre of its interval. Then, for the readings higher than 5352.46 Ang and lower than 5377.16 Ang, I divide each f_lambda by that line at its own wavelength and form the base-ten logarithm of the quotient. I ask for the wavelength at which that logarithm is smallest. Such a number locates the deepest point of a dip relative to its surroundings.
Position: 5372.83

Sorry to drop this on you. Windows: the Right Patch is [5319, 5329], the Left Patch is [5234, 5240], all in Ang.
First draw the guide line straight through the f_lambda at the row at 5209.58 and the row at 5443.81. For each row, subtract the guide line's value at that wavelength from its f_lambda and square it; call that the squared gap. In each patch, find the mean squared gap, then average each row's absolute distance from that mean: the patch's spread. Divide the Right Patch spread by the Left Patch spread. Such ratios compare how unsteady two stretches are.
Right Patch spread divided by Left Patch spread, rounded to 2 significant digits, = 0.38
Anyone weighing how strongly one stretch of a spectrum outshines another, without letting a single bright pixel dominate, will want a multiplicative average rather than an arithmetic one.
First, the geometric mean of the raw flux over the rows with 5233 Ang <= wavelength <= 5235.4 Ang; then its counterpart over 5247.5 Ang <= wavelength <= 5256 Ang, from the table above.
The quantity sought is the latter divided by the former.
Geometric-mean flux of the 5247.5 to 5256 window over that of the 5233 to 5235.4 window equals 1.09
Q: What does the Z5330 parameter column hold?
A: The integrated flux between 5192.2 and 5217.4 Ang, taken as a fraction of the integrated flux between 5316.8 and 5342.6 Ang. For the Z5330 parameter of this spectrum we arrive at 0.96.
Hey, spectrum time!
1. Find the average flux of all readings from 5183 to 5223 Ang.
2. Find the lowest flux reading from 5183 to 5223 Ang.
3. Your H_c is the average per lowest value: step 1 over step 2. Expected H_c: 1.31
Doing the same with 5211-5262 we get 1.07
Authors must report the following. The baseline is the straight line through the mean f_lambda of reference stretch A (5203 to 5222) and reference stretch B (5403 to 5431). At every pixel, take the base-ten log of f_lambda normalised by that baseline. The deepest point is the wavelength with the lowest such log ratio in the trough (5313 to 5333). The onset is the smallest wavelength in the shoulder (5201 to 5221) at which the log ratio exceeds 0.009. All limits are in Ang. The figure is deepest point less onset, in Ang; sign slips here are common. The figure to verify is 112.8 Ang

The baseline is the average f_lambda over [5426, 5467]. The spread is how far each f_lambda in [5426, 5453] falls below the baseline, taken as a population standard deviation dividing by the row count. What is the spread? 0.58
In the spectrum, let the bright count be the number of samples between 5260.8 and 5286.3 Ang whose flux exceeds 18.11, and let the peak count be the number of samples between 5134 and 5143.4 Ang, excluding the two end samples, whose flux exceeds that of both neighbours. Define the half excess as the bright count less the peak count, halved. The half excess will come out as 1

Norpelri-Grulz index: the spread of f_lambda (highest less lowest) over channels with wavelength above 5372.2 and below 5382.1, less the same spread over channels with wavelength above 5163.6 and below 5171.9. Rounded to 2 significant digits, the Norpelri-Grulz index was -2.2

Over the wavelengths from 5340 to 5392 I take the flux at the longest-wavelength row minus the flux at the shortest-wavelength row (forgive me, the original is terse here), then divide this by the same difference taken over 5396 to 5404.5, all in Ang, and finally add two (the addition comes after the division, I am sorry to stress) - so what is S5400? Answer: 5.6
